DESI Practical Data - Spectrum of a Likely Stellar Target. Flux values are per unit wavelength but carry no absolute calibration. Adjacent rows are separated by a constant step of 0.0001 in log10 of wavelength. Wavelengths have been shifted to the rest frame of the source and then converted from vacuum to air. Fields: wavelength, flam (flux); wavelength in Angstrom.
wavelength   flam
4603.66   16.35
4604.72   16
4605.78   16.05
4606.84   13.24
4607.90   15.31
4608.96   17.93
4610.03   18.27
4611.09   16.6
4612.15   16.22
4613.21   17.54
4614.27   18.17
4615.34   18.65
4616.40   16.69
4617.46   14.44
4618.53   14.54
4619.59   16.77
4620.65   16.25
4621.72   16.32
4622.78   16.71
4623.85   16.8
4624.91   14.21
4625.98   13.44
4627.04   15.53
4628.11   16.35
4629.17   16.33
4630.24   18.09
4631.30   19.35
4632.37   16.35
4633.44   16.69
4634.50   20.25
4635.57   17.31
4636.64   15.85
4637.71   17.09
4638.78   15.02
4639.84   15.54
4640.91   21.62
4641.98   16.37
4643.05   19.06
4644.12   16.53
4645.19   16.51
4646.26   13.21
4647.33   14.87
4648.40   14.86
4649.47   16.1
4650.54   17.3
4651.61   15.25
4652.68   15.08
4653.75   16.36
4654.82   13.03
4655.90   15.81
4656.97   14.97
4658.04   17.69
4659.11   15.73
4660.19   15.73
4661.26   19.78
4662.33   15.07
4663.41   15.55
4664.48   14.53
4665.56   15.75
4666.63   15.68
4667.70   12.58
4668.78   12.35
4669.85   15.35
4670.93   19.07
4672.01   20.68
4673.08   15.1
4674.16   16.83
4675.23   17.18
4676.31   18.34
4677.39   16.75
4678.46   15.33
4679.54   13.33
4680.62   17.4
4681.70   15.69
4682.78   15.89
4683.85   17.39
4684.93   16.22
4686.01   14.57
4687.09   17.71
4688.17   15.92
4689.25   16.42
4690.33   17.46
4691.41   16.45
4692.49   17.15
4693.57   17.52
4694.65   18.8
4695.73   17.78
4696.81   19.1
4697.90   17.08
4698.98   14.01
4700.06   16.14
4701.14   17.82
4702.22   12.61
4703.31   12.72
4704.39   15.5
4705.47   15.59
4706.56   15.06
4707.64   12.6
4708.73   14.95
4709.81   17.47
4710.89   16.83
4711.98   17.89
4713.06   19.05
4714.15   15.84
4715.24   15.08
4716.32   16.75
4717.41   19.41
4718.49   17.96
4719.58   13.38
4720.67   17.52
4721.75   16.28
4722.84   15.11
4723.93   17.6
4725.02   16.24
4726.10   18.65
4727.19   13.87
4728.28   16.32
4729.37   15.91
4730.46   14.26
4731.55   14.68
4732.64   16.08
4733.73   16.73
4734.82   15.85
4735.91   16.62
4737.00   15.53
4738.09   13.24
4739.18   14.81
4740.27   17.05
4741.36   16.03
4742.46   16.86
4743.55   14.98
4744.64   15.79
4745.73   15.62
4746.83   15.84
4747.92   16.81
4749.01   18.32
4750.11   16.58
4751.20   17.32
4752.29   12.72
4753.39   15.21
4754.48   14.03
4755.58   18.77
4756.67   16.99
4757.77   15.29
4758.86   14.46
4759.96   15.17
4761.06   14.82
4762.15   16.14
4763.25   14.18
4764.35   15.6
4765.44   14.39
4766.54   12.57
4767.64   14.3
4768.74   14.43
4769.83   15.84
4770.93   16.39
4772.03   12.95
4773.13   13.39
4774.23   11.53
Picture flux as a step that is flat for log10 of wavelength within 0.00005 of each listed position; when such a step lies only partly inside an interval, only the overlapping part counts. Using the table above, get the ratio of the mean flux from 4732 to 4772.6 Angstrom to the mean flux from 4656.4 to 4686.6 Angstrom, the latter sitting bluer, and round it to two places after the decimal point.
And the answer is 0.96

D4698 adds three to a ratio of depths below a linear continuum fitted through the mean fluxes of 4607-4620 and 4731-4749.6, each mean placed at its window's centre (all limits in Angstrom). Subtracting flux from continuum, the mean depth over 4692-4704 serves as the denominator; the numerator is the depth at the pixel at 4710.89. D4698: 6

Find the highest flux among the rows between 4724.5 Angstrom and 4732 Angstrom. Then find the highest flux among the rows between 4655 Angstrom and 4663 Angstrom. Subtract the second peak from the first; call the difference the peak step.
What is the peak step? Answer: -1.1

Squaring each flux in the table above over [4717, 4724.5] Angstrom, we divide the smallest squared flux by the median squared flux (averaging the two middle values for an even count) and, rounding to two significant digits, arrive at 0.58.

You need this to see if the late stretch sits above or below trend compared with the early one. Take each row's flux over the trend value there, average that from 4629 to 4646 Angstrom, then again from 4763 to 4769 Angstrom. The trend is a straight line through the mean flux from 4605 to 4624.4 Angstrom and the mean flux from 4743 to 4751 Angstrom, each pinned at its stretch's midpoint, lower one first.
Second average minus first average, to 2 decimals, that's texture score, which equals -0.18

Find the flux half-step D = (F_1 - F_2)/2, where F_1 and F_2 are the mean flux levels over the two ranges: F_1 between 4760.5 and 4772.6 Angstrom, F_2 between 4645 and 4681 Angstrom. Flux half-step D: -0.58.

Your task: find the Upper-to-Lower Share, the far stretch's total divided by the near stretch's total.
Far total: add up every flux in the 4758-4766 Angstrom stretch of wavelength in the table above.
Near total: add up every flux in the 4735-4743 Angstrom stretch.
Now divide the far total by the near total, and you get 0.95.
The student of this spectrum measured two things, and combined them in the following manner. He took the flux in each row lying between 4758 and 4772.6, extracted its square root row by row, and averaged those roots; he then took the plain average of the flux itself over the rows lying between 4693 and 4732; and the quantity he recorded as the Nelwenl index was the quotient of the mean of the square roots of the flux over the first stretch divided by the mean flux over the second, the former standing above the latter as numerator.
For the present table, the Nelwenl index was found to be 0.237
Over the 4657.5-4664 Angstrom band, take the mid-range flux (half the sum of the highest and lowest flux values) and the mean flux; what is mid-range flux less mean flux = 0.8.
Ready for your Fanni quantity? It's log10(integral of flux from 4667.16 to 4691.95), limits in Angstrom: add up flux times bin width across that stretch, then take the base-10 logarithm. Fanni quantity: 2.61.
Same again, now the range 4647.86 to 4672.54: 2.59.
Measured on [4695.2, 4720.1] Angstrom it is 2.60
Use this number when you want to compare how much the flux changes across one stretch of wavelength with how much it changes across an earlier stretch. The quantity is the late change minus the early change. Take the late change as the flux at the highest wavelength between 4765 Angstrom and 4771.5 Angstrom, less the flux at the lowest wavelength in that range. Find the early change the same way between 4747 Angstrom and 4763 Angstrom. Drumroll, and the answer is 3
